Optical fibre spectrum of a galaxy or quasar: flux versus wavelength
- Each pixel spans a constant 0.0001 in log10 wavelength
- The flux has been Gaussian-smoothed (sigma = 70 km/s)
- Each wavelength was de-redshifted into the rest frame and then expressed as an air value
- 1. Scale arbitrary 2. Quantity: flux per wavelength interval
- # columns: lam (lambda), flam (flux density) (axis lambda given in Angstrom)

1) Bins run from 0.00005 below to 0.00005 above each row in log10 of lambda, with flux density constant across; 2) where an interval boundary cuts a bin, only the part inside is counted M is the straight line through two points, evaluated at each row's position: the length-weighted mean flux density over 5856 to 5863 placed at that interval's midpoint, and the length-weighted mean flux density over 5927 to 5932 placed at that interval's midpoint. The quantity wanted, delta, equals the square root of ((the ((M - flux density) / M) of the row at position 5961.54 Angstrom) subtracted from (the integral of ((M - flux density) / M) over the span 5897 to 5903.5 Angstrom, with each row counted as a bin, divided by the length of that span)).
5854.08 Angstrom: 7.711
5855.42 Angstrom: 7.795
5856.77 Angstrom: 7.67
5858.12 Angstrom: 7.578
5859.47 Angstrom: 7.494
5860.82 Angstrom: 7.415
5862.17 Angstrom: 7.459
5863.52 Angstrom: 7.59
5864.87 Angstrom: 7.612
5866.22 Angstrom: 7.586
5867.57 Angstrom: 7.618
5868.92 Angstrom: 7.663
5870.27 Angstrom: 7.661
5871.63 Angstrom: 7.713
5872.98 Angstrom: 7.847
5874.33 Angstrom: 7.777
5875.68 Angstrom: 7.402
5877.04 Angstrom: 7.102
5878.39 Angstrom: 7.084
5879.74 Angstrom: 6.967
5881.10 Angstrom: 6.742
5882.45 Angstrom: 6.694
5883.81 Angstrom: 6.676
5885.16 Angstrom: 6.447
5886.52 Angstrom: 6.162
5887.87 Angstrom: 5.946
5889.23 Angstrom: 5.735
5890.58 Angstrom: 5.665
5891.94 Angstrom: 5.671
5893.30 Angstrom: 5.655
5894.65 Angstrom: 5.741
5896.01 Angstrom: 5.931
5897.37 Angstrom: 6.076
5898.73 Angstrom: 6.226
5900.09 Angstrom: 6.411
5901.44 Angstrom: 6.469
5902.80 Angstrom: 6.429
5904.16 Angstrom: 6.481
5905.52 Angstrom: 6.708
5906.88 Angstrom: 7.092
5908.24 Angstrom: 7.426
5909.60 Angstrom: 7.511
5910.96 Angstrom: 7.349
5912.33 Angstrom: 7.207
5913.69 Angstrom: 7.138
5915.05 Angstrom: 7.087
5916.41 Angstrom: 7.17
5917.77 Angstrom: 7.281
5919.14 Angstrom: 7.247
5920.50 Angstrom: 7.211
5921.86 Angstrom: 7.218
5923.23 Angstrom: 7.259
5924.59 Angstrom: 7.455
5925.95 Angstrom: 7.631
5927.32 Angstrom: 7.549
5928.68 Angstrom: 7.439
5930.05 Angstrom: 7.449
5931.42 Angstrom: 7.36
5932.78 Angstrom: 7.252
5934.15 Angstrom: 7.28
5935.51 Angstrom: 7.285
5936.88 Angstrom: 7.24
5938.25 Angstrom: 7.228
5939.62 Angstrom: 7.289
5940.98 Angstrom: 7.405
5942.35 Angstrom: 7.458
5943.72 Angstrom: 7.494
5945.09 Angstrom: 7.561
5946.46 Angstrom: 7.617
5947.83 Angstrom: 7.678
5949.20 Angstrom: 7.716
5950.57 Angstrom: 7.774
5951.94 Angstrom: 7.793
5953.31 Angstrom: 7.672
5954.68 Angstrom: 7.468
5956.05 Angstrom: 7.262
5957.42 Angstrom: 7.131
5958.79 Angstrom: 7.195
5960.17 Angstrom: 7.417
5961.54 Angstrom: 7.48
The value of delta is 0.40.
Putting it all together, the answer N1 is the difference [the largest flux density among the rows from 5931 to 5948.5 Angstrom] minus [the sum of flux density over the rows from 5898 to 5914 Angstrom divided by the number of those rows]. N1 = 0.8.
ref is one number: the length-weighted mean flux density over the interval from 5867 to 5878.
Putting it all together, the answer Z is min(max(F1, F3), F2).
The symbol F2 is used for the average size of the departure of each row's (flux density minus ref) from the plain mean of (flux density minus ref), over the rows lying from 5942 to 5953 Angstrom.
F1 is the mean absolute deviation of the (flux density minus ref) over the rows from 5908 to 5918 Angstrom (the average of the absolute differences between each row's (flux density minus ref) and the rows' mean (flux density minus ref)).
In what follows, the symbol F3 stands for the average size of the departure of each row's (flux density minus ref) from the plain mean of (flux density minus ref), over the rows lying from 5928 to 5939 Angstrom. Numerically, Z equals 0.10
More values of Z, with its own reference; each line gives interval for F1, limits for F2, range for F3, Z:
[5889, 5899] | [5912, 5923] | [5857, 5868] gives 0.05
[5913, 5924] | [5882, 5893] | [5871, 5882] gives 0.36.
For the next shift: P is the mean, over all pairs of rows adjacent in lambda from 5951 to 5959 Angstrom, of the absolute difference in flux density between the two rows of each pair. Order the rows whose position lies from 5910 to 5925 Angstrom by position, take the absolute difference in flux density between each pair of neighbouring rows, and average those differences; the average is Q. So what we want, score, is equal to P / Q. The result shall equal 1.9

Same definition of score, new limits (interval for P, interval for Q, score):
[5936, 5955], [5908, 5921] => 0.8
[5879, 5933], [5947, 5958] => 1.1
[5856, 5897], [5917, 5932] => 1.4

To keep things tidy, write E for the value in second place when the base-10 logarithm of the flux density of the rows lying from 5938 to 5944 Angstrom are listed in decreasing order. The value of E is 0.87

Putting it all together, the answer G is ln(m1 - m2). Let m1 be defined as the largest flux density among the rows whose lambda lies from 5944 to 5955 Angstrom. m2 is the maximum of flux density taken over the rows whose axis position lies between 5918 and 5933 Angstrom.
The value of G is -1.8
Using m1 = 7.793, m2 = 7.631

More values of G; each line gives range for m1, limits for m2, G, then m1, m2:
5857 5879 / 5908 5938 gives -1.5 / 7.847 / 7.631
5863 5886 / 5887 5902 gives 0.3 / 7.847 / 6.469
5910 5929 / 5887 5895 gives 0.5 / 7.631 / 5.946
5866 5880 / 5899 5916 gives -1.1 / 7.847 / 7.511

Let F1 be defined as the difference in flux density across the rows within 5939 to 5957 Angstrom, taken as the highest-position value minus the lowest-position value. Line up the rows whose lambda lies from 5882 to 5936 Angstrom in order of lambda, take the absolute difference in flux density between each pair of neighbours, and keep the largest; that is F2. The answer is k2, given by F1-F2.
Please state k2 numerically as -0.4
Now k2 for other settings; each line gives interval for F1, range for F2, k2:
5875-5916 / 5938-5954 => -0.4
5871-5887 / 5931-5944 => -1.7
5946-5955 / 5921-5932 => -0.3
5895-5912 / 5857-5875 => 1.3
